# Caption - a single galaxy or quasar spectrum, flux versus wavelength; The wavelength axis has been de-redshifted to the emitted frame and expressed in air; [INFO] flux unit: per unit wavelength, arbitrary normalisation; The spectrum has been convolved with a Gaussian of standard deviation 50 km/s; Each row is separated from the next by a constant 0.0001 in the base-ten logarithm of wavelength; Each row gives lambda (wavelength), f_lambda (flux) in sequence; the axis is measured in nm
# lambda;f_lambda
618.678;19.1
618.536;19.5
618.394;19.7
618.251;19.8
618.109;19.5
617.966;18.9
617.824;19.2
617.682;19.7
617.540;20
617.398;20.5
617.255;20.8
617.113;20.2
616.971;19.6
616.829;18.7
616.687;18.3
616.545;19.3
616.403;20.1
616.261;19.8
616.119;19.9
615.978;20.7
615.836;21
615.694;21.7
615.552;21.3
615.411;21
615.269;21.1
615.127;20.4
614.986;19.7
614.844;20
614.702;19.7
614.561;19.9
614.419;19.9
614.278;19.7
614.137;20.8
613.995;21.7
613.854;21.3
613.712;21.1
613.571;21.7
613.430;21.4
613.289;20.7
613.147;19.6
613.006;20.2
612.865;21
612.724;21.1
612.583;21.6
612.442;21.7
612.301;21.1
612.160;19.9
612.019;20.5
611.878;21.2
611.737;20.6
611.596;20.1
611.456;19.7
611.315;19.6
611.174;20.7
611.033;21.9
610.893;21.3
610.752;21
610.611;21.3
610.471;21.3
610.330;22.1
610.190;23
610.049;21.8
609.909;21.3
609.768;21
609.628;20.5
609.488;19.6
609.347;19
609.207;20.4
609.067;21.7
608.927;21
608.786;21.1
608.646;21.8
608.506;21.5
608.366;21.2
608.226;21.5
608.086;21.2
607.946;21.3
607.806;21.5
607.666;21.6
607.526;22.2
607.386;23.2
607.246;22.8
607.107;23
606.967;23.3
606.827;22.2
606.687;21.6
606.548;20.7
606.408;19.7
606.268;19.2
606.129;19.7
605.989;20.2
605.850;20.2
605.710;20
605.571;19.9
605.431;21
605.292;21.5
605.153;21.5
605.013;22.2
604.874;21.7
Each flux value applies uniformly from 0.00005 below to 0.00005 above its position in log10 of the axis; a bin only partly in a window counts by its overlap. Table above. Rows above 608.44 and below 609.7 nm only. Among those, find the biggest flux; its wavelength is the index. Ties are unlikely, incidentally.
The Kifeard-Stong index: 608.646 nm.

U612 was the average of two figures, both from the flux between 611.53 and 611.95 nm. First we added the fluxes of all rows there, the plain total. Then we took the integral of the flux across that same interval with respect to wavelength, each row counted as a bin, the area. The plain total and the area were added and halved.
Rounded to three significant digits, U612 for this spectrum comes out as 35.3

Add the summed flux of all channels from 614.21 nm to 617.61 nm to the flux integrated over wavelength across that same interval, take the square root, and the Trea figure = 23.5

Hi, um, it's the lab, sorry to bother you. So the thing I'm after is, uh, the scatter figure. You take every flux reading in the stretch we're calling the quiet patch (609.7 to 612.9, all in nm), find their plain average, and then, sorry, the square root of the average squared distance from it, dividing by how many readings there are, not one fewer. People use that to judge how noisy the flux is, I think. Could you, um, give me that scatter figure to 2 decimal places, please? 0.78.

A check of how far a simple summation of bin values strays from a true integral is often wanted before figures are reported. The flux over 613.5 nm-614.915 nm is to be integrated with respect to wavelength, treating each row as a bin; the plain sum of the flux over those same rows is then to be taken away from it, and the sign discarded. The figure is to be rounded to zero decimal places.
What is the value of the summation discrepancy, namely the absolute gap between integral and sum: 177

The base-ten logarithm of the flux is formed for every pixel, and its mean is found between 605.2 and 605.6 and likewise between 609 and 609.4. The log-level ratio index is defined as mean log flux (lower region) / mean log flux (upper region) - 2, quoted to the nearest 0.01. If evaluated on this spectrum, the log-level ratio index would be -0.99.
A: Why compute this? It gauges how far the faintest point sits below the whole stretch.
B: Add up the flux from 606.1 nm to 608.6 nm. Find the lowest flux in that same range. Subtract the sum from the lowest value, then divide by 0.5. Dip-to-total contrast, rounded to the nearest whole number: -736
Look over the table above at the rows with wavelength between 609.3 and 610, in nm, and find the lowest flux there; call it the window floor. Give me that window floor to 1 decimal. 19.0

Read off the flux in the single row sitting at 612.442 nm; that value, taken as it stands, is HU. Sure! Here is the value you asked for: 21.7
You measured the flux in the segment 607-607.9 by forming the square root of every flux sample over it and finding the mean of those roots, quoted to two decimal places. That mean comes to 4.73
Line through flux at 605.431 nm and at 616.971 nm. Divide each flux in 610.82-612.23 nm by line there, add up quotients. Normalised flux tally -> 10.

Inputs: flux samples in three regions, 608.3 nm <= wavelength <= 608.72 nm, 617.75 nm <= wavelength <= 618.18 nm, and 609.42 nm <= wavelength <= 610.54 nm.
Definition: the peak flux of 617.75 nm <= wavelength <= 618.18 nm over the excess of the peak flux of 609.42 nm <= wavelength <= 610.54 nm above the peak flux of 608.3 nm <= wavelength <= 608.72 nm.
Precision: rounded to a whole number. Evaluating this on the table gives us 16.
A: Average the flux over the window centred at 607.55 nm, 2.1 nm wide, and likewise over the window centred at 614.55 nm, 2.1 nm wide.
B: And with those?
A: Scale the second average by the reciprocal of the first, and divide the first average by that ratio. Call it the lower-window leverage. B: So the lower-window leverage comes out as 23.3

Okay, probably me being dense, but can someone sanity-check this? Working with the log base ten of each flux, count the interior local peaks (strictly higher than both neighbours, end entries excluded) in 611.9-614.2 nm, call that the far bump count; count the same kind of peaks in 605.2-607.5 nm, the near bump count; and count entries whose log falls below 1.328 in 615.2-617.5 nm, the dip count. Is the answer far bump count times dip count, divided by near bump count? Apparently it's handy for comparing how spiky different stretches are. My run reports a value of 42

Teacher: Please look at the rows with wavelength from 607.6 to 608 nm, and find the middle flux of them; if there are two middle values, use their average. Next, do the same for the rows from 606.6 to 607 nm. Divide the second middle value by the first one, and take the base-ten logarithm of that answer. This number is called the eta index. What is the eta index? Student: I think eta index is 0.014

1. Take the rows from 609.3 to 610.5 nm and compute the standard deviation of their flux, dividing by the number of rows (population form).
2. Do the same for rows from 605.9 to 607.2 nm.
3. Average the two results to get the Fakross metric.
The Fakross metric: 1.30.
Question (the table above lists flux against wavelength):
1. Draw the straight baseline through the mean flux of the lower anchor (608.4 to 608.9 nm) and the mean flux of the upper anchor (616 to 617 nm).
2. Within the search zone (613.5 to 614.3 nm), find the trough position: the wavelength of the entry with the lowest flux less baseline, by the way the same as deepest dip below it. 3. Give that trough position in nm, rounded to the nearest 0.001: 614.278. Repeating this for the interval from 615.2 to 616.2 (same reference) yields 616.119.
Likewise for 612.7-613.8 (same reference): 613.147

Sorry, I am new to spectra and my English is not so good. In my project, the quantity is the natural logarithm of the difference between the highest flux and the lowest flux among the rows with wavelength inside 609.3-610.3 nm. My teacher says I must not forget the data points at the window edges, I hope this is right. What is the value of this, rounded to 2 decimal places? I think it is 1.39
